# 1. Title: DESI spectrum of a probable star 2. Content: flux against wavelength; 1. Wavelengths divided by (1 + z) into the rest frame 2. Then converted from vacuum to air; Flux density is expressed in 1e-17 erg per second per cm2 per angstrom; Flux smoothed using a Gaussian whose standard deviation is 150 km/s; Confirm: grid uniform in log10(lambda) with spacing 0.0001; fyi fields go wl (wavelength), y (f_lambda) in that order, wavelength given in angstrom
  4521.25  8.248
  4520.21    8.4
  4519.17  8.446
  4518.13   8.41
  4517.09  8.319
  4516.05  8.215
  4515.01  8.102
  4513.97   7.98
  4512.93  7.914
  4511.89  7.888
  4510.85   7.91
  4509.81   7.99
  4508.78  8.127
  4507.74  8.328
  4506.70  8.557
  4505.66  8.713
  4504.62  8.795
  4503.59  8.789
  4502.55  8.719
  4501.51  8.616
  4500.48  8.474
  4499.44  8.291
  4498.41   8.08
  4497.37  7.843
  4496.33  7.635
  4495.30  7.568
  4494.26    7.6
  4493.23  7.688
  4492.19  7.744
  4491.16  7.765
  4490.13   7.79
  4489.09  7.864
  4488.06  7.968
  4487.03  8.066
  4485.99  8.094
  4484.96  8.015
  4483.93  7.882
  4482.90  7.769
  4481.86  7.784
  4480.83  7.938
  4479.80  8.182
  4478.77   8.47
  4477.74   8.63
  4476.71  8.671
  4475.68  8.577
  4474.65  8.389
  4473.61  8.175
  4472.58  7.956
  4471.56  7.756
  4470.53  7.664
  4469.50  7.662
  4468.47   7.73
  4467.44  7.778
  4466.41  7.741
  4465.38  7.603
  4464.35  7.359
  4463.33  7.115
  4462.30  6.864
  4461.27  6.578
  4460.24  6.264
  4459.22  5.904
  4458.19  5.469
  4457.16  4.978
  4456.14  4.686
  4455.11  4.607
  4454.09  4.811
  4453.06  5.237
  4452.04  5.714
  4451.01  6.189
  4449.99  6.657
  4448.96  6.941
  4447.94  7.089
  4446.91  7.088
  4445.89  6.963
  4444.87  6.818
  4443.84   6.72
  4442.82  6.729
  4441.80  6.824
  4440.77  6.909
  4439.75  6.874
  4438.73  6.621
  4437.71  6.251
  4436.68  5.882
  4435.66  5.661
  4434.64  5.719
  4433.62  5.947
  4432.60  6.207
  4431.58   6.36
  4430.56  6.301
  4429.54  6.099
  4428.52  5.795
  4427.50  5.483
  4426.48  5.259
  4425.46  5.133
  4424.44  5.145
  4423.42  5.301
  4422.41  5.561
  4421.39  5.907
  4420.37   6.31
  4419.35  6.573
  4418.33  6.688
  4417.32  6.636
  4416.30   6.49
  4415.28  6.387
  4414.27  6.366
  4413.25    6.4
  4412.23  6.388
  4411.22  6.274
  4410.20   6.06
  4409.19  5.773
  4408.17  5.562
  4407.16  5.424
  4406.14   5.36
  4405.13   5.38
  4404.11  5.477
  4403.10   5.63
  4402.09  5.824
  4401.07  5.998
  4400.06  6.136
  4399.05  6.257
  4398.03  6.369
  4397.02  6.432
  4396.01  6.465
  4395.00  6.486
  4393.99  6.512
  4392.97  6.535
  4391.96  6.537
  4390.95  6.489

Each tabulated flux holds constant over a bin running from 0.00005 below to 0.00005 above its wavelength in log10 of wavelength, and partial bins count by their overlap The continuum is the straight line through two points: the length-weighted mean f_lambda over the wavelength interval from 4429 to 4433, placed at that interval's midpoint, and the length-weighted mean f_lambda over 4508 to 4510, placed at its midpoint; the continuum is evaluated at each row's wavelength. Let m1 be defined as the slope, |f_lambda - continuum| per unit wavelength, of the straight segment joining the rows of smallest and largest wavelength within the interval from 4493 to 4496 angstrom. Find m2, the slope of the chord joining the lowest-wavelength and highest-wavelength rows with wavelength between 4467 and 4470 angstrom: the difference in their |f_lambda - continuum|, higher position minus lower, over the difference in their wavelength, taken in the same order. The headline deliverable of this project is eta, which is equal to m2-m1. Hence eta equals -0.163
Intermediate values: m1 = 0.08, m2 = -0.08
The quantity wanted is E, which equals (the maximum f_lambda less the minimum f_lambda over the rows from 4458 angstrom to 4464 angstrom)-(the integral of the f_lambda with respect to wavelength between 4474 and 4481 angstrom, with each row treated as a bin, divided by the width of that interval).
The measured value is -6.8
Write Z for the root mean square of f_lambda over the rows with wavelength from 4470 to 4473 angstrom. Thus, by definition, 7.8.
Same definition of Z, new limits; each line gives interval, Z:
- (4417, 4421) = 6.6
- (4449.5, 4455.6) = 5.6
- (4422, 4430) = 5.5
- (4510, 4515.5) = 8.0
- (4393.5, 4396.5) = 6.5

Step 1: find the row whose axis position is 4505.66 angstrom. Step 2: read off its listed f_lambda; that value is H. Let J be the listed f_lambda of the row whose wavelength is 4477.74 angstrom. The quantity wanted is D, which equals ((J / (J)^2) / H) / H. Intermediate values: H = 8.713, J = 8.63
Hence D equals 0.0015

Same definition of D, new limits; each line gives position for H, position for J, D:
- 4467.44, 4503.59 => 0.0019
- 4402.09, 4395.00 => 0.0045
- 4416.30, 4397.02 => 0.0037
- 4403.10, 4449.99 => 0.0047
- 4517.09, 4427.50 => 0.0026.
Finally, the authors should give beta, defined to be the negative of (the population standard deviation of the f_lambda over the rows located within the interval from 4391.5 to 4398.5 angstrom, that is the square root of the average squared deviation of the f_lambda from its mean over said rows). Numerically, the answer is -0.06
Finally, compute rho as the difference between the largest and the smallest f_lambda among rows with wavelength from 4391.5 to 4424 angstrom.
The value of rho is 1.4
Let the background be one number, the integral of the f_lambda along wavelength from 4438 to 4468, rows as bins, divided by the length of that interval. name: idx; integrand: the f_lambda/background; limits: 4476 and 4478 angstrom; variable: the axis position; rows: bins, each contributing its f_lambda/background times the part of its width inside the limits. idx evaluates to 2.7 angstrom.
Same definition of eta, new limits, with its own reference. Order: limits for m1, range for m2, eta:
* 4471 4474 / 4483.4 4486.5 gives -0.101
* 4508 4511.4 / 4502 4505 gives -0.115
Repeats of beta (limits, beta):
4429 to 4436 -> -0.26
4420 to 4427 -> -0.41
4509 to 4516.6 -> -0.11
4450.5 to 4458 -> -0.54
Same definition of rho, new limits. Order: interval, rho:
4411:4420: 0.4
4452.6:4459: 0.9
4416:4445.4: 1.8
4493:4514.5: 1.2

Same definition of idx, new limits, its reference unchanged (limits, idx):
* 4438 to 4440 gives 2.1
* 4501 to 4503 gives 2.7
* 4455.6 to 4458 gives 1.8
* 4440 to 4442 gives 2.1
